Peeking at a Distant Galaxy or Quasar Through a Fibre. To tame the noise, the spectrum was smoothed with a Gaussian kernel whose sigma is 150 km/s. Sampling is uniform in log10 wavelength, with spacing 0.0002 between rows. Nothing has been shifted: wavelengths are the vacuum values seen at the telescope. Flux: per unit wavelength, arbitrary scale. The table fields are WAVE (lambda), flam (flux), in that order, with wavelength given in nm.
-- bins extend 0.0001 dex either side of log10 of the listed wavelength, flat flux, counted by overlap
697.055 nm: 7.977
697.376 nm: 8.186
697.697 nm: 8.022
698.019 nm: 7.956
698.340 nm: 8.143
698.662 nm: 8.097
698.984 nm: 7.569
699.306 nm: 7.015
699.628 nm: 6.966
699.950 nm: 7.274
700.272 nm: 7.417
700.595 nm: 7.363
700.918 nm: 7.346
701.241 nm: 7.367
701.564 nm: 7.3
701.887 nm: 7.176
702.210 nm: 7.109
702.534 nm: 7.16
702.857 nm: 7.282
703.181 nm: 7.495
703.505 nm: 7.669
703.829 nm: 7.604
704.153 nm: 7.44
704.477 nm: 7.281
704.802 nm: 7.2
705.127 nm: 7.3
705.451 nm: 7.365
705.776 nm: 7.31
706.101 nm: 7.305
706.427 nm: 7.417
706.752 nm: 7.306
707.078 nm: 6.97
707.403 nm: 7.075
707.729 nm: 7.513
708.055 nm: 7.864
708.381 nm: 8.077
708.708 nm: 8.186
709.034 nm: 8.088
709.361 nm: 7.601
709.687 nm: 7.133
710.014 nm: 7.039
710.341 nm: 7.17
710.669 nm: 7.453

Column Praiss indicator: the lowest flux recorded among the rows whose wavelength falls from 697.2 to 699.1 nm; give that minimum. 7.569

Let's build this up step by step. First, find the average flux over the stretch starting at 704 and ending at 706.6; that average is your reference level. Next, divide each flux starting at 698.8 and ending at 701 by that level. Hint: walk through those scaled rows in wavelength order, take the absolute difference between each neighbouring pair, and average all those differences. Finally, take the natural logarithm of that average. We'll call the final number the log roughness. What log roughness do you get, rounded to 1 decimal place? -3.7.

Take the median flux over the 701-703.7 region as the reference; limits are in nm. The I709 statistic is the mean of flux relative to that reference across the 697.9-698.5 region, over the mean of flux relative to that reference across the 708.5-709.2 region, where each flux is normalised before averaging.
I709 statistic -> 0.99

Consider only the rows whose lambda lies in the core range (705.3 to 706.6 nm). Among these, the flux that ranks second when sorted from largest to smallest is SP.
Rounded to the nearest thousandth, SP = 7.365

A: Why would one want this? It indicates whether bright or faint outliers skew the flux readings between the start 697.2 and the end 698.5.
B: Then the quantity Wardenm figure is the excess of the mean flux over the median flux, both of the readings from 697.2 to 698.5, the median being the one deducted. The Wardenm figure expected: -0.006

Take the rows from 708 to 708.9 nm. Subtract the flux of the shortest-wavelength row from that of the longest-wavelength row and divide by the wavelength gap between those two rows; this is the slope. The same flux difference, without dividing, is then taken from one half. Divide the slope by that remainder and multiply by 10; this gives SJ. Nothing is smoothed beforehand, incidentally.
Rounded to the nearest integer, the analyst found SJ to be 28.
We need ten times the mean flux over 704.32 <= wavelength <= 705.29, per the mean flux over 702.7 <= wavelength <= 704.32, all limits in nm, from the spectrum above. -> 9.7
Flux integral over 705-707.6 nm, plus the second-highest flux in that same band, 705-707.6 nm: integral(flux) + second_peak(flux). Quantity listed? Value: 26.2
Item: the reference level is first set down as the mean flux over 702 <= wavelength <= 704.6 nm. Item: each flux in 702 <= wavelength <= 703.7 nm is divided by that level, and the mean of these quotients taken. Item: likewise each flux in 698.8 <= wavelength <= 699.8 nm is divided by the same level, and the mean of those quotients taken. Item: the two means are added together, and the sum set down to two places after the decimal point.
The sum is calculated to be 1.97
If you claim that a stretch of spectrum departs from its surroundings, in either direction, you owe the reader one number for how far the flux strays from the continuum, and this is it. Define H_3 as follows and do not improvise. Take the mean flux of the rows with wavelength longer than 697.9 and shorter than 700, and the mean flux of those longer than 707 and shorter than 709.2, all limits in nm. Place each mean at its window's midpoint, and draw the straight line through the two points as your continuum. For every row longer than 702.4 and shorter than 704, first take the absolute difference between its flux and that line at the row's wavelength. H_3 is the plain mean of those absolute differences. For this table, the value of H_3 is 0.20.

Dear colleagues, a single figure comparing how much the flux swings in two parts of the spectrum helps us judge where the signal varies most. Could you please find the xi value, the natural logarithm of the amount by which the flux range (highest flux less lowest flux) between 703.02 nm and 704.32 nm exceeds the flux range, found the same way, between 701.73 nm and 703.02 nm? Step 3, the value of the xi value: -2.9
